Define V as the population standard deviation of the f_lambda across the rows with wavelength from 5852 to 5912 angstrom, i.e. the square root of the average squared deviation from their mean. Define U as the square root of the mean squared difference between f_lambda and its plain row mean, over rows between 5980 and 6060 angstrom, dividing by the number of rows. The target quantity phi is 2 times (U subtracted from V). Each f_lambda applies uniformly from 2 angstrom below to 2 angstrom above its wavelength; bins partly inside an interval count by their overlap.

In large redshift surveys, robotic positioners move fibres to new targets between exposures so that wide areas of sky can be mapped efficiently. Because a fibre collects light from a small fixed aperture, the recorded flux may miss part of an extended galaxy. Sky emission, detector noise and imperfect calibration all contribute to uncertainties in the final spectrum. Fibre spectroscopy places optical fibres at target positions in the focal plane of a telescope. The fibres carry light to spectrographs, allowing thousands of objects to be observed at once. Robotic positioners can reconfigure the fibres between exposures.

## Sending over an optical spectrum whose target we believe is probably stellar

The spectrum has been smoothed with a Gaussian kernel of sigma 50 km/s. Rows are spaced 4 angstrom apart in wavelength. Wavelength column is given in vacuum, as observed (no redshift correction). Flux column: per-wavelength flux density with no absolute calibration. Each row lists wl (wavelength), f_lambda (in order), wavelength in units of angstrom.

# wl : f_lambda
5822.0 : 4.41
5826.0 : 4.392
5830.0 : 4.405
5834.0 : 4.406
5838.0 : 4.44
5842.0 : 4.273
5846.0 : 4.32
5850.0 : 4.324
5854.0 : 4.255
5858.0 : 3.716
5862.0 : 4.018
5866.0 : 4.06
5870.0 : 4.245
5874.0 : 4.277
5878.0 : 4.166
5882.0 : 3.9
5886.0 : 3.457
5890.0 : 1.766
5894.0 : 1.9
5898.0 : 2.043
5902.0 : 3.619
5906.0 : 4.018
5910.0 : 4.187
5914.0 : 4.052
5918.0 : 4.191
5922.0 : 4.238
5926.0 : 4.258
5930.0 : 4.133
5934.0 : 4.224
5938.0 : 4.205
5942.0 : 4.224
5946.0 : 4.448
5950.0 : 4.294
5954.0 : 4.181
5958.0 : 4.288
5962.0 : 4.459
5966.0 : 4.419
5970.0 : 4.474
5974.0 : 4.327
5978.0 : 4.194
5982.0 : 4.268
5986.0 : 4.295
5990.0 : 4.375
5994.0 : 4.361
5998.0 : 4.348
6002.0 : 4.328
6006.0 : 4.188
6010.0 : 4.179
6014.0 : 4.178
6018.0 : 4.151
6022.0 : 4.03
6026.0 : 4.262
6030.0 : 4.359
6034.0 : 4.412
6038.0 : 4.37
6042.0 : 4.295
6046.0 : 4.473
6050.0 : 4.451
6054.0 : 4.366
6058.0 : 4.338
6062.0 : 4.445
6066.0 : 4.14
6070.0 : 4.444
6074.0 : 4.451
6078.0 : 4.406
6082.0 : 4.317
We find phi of 1.5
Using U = 0.11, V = 0.87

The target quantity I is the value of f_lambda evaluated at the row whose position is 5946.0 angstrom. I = 4.448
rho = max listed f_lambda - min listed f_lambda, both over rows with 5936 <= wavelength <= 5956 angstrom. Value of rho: 0.27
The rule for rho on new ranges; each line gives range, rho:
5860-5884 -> 0.38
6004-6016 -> 0.01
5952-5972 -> 0.29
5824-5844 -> 0.17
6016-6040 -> 0.38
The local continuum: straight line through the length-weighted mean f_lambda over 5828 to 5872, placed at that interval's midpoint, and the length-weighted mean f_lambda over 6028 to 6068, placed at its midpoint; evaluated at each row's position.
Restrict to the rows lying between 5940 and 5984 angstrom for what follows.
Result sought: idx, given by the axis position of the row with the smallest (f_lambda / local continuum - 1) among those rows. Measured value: 5978.0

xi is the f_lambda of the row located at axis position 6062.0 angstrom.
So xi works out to 4.445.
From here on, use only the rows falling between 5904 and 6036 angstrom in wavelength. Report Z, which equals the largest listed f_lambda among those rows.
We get 4.474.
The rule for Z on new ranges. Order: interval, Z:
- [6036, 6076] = 4.473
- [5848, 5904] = 4.324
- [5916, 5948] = 4.448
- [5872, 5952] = 4.448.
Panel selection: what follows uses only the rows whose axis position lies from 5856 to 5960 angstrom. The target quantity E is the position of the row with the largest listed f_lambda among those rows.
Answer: 5946.0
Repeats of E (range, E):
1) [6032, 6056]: 6046.0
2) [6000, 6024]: 6002.0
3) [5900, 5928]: 5926.0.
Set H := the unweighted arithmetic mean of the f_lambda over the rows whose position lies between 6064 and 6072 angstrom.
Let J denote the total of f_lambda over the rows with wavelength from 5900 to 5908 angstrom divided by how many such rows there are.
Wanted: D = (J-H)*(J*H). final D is -8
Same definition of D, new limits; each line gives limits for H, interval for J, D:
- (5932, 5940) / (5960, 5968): 4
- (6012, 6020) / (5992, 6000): 3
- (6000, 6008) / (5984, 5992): 1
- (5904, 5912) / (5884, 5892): -16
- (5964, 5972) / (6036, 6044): -2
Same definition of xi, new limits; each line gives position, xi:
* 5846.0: 4.32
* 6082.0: 4.317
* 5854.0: 4.255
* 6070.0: 4.444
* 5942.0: 4.224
